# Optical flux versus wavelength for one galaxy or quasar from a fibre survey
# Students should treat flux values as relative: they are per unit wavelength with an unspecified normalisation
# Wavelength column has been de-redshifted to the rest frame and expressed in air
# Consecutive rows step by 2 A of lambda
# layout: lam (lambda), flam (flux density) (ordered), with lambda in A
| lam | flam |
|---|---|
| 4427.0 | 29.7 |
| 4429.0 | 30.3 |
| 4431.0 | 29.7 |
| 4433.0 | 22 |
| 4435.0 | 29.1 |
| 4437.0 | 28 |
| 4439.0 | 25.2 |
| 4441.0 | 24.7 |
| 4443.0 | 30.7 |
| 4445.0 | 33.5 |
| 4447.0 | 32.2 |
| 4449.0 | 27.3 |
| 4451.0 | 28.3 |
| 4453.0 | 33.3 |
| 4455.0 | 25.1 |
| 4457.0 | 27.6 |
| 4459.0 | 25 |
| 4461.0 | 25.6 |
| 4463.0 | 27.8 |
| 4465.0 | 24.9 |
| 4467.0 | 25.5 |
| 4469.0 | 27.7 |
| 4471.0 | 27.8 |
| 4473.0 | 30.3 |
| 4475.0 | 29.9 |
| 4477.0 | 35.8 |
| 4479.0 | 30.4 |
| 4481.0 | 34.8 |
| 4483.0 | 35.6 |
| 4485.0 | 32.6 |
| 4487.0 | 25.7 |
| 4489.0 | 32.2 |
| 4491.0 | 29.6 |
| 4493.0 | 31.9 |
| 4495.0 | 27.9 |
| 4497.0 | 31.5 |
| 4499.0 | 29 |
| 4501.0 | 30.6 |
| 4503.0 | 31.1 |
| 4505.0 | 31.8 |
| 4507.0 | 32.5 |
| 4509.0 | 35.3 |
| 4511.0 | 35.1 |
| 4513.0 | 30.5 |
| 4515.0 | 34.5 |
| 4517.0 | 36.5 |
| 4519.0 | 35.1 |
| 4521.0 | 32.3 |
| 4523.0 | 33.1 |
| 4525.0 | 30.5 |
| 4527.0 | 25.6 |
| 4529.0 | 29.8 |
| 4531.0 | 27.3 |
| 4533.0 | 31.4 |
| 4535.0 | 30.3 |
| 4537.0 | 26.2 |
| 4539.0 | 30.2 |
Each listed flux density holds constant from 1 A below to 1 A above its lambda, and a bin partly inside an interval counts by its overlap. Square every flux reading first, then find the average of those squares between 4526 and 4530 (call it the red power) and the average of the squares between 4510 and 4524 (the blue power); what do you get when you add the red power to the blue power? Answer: 1923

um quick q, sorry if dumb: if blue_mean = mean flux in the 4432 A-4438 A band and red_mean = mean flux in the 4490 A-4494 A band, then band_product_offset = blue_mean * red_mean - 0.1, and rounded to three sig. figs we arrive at 811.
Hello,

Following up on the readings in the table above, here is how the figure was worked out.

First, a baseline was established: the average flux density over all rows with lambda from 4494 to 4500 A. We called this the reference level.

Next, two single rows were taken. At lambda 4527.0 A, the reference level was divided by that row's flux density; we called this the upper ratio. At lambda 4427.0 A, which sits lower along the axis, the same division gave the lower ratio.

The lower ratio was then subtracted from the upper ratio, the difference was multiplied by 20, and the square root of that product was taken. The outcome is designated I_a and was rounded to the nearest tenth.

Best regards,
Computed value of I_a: 1.8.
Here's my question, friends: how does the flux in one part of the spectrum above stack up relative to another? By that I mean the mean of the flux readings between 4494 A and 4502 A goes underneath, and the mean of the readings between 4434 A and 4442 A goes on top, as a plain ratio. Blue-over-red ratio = 0.90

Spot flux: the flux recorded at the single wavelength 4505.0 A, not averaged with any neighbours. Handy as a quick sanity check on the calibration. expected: 31.8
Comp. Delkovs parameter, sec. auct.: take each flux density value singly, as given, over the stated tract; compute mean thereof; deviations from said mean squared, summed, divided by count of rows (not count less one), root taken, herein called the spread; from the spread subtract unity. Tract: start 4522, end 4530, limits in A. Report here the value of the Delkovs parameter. 1.7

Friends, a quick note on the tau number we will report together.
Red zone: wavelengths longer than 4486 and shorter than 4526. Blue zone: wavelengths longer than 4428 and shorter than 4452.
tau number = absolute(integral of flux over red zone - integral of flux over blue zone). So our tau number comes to 591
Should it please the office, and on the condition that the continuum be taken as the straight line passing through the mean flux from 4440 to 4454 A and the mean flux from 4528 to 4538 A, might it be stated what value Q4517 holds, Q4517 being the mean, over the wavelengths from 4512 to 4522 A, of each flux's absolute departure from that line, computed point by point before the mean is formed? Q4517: 4.6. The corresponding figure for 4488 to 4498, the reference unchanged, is 1.8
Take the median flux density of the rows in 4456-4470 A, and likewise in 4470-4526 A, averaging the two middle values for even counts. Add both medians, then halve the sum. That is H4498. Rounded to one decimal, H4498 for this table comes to 28.7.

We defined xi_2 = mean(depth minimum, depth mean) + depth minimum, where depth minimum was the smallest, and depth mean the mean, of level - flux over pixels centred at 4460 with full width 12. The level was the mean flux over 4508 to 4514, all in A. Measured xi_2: 13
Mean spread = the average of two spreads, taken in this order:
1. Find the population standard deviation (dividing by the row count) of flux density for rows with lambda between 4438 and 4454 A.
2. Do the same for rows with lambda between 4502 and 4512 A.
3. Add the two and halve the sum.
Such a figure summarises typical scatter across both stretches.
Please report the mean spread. 2.51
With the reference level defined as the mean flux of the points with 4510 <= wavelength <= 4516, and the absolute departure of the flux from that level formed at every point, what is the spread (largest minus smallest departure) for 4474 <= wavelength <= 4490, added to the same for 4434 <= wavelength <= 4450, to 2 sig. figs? 15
